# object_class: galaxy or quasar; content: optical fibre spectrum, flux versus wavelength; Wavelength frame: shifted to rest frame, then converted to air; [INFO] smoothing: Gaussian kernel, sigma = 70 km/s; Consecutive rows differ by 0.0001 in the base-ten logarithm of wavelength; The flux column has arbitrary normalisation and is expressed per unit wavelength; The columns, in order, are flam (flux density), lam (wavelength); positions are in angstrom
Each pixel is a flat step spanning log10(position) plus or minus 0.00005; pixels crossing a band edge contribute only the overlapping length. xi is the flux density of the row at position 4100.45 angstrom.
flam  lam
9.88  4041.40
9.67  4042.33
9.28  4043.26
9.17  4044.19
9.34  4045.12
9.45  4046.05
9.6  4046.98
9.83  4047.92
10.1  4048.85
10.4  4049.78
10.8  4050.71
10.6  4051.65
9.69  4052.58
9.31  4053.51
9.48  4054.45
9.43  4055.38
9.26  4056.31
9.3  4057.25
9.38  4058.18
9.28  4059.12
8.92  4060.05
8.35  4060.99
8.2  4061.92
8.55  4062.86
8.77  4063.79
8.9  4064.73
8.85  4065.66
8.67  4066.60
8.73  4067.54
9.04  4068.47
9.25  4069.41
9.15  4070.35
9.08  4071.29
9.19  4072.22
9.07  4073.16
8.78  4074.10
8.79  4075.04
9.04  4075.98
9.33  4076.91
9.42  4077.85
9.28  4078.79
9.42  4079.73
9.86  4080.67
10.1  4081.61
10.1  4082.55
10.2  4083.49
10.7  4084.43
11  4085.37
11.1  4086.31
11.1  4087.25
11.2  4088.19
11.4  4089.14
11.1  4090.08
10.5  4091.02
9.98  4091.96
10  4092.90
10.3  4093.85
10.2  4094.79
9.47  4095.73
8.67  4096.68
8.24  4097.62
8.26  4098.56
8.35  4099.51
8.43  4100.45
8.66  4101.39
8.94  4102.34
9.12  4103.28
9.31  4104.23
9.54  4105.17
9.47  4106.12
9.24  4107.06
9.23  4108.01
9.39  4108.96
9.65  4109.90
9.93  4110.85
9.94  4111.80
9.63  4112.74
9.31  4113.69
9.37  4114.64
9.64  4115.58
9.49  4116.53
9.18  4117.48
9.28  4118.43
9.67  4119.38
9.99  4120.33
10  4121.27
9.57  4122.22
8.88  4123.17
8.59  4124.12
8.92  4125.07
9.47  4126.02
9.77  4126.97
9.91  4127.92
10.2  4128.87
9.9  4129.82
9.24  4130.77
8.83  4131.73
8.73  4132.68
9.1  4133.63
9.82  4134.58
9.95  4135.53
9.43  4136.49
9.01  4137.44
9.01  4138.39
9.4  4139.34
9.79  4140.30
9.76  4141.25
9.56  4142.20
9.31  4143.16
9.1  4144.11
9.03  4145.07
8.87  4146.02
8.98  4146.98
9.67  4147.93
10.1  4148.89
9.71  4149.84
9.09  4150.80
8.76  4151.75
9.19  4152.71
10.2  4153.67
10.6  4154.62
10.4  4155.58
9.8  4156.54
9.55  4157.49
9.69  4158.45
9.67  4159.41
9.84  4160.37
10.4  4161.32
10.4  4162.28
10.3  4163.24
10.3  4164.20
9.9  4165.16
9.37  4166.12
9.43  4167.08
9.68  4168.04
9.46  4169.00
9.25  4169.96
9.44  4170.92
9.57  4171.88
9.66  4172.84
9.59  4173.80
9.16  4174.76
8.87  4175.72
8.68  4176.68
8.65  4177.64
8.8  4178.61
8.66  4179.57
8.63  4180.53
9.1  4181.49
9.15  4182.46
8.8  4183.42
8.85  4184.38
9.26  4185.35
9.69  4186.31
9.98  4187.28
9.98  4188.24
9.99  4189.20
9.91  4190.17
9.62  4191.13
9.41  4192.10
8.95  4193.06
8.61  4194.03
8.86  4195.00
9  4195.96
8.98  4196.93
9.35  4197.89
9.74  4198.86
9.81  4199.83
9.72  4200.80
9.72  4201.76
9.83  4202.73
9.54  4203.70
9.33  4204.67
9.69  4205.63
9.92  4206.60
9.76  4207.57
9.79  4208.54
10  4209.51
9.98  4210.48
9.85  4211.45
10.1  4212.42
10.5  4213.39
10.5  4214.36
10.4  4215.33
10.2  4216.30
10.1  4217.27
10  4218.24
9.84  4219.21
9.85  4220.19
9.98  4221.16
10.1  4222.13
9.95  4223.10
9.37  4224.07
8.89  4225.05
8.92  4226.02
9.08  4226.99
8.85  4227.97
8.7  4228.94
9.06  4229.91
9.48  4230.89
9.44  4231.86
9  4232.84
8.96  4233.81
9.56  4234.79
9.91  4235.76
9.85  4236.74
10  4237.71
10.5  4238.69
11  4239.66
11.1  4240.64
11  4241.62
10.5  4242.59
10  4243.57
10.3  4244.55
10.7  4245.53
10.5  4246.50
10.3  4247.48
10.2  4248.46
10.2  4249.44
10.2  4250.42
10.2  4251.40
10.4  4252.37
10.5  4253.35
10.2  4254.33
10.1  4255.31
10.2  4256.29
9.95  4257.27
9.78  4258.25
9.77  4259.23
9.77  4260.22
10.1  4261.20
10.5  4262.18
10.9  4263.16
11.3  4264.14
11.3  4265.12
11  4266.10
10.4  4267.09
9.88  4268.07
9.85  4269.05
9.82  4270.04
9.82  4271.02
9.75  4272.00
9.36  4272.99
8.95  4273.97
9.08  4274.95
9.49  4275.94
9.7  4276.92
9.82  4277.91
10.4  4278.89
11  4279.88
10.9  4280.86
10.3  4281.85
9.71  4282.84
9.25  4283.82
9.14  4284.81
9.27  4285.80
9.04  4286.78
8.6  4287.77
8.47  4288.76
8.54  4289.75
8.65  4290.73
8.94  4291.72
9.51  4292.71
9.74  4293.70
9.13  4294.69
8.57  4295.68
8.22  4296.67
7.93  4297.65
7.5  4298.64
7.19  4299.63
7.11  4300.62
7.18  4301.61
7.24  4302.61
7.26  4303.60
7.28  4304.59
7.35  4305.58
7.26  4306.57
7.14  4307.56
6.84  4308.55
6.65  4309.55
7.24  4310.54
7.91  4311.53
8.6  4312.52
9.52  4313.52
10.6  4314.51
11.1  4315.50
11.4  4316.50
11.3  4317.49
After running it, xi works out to 8.43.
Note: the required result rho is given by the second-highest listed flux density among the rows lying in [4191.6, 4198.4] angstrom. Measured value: 9.35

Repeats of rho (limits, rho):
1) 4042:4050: 10.1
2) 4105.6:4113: 9.93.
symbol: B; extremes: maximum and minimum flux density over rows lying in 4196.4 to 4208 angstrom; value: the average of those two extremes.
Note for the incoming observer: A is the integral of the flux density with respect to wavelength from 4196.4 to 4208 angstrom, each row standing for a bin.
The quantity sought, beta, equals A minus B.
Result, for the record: 102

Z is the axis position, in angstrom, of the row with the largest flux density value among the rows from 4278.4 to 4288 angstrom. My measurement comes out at 4279.88 angstrom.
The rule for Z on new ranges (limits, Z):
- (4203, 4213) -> 4212.42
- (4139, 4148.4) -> 4140.30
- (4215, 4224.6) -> 4215.33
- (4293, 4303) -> 4293.70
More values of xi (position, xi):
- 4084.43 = 10.7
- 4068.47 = 9.04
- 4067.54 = 8.73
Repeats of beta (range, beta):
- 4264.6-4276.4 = 107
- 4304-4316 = 89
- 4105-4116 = 95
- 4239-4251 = 115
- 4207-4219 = 111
